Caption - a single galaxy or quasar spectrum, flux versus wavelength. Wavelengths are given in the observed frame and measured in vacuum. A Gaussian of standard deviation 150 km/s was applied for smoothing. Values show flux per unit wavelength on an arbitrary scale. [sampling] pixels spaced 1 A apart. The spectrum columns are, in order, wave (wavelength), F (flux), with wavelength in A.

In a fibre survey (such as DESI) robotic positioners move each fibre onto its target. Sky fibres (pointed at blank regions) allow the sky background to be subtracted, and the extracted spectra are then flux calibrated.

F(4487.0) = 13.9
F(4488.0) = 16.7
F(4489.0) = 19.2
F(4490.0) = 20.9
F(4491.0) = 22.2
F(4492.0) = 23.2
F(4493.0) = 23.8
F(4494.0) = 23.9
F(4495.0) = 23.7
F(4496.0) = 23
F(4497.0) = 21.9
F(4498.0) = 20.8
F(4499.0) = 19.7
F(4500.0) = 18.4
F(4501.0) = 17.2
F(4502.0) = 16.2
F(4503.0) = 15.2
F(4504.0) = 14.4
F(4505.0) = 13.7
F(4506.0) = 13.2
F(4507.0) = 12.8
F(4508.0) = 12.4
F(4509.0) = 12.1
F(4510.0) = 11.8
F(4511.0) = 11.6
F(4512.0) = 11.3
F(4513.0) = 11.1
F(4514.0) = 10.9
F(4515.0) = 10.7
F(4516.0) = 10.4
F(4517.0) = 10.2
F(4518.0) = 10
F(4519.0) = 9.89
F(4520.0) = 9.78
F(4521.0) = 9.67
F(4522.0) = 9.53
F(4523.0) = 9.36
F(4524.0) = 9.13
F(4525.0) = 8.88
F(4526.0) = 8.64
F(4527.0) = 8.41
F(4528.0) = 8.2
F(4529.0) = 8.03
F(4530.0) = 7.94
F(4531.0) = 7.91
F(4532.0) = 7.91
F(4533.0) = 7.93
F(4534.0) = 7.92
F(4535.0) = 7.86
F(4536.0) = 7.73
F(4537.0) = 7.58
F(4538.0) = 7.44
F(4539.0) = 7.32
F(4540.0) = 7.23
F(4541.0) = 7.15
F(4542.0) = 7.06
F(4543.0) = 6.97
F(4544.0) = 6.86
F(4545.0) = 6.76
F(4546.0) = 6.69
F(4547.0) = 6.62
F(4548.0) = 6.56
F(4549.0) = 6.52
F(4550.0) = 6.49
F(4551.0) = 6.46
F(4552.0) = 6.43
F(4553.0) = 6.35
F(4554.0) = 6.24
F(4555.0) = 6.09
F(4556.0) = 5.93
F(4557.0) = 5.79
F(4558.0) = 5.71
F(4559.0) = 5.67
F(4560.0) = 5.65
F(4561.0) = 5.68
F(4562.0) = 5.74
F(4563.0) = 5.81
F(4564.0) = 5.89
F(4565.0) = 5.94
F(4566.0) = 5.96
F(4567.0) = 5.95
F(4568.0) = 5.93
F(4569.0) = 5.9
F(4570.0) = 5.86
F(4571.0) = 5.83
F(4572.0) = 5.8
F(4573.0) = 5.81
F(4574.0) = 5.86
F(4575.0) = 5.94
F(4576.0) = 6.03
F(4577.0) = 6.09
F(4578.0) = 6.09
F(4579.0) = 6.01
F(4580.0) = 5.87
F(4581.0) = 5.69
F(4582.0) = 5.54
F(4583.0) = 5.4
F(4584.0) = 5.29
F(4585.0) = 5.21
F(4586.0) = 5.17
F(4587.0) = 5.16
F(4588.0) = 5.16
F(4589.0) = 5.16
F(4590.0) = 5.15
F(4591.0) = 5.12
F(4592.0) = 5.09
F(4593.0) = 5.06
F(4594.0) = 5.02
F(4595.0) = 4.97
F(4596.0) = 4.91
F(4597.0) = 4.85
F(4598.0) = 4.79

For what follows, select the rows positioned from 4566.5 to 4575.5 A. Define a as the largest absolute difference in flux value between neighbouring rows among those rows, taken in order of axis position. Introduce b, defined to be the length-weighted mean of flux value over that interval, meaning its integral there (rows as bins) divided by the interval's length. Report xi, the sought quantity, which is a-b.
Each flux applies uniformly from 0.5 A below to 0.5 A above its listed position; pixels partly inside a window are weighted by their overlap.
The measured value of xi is -5.8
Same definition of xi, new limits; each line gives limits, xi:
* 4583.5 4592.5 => -5.1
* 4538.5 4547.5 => -6.9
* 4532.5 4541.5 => -7.4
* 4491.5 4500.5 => -20.7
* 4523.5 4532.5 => -8.1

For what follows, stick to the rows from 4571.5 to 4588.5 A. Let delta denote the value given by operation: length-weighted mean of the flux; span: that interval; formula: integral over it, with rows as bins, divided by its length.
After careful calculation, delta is 5.7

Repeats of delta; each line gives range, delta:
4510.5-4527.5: 10.0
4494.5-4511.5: 16.4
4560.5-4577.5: 5.9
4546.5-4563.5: 6.1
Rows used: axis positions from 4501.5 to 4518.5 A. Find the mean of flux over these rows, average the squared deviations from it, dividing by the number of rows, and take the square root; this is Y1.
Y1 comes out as 1.75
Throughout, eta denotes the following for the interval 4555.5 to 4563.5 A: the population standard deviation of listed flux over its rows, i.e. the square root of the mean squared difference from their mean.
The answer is 0.1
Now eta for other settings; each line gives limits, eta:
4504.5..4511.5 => 0.7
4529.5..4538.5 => 0.2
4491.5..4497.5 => 0.7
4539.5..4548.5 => 0.2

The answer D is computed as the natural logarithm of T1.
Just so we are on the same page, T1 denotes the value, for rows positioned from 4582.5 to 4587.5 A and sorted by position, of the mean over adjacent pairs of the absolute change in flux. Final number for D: -2.8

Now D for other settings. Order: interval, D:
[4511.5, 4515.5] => -1.6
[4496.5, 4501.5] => 0.2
